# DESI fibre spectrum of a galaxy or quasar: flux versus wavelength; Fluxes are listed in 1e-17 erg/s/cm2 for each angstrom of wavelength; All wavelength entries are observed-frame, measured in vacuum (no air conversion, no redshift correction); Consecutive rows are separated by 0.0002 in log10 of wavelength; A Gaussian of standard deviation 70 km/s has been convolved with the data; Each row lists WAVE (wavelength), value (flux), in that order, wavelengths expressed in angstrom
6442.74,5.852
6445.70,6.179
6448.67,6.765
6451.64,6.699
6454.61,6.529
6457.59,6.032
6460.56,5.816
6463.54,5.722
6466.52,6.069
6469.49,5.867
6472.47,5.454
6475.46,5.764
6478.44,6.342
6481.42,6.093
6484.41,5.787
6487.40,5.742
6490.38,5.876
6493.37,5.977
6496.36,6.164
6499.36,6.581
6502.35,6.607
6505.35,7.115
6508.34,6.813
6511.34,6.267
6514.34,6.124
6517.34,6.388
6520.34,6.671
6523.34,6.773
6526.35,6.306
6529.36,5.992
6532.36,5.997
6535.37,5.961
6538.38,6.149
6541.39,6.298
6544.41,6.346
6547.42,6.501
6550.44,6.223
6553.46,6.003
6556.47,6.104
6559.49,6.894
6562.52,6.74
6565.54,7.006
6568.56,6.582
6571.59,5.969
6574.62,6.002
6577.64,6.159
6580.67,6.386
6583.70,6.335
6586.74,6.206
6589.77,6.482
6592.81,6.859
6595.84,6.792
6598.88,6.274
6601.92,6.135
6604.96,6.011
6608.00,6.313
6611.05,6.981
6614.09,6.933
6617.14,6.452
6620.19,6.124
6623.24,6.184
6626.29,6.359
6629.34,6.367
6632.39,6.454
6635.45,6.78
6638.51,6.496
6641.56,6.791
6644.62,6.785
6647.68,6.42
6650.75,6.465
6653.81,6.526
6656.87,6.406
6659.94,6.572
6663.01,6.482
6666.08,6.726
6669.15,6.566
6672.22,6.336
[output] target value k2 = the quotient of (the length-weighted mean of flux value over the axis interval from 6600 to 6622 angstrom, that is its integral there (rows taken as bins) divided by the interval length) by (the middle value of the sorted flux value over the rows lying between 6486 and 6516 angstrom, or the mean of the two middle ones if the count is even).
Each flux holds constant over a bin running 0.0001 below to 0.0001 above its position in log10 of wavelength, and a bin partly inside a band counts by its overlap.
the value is 1.03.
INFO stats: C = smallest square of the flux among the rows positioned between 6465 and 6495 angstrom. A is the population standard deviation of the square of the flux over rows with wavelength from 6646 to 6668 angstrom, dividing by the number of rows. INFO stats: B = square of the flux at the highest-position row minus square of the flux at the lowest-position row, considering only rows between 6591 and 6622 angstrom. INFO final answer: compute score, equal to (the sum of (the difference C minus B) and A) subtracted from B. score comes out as -50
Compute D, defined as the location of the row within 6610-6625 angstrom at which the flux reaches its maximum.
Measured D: 6611.05 angstrom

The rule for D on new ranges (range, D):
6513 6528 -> 6523.34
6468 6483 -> 6478.44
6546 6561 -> 6559.49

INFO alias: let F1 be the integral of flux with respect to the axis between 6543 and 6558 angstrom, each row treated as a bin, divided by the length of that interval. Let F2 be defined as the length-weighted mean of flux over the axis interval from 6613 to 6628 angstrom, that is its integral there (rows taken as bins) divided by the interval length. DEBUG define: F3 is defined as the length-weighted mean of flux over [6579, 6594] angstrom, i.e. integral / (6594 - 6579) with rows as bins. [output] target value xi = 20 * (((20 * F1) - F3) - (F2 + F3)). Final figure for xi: 2110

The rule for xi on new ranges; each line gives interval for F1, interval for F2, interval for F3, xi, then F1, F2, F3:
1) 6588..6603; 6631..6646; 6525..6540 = 2230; 6.52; 6.66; 6.08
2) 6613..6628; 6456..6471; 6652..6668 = 2178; 6.39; 5.90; 6.54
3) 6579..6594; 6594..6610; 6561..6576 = 2190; 6.44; 6.34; 6.46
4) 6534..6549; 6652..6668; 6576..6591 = 2117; 6.25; 6.54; 6.31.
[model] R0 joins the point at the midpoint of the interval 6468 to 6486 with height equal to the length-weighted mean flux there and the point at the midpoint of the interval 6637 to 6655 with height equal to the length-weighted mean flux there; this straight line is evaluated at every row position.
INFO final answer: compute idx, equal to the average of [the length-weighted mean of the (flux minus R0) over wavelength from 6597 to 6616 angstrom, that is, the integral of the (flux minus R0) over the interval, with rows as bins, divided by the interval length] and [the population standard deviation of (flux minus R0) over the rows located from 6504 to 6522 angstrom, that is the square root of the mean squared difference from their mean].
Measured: 0.19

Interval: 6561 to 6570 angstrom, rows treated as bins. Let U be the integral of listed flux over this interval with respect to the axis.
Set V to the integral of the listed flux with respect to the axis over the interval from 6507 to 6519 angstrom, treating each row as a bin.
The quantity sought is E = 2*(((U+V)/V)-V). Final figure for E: -150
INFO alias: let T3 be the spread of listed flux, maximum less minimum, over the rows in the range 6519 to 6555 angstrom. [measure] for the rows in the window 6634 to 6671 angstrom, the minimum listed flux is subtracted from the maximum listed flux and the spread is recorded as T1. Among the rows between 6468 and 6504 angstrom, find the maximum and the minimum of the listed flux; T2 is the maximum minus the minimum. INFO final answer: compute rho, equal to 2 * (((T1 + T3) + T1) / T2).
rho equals 2.7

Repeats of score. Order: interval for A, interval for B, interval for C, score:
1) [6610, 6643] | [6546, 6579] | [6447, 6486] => -42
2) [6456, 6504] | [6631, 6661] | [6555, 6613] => -36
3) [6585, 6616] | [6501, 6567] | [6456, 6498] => -23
